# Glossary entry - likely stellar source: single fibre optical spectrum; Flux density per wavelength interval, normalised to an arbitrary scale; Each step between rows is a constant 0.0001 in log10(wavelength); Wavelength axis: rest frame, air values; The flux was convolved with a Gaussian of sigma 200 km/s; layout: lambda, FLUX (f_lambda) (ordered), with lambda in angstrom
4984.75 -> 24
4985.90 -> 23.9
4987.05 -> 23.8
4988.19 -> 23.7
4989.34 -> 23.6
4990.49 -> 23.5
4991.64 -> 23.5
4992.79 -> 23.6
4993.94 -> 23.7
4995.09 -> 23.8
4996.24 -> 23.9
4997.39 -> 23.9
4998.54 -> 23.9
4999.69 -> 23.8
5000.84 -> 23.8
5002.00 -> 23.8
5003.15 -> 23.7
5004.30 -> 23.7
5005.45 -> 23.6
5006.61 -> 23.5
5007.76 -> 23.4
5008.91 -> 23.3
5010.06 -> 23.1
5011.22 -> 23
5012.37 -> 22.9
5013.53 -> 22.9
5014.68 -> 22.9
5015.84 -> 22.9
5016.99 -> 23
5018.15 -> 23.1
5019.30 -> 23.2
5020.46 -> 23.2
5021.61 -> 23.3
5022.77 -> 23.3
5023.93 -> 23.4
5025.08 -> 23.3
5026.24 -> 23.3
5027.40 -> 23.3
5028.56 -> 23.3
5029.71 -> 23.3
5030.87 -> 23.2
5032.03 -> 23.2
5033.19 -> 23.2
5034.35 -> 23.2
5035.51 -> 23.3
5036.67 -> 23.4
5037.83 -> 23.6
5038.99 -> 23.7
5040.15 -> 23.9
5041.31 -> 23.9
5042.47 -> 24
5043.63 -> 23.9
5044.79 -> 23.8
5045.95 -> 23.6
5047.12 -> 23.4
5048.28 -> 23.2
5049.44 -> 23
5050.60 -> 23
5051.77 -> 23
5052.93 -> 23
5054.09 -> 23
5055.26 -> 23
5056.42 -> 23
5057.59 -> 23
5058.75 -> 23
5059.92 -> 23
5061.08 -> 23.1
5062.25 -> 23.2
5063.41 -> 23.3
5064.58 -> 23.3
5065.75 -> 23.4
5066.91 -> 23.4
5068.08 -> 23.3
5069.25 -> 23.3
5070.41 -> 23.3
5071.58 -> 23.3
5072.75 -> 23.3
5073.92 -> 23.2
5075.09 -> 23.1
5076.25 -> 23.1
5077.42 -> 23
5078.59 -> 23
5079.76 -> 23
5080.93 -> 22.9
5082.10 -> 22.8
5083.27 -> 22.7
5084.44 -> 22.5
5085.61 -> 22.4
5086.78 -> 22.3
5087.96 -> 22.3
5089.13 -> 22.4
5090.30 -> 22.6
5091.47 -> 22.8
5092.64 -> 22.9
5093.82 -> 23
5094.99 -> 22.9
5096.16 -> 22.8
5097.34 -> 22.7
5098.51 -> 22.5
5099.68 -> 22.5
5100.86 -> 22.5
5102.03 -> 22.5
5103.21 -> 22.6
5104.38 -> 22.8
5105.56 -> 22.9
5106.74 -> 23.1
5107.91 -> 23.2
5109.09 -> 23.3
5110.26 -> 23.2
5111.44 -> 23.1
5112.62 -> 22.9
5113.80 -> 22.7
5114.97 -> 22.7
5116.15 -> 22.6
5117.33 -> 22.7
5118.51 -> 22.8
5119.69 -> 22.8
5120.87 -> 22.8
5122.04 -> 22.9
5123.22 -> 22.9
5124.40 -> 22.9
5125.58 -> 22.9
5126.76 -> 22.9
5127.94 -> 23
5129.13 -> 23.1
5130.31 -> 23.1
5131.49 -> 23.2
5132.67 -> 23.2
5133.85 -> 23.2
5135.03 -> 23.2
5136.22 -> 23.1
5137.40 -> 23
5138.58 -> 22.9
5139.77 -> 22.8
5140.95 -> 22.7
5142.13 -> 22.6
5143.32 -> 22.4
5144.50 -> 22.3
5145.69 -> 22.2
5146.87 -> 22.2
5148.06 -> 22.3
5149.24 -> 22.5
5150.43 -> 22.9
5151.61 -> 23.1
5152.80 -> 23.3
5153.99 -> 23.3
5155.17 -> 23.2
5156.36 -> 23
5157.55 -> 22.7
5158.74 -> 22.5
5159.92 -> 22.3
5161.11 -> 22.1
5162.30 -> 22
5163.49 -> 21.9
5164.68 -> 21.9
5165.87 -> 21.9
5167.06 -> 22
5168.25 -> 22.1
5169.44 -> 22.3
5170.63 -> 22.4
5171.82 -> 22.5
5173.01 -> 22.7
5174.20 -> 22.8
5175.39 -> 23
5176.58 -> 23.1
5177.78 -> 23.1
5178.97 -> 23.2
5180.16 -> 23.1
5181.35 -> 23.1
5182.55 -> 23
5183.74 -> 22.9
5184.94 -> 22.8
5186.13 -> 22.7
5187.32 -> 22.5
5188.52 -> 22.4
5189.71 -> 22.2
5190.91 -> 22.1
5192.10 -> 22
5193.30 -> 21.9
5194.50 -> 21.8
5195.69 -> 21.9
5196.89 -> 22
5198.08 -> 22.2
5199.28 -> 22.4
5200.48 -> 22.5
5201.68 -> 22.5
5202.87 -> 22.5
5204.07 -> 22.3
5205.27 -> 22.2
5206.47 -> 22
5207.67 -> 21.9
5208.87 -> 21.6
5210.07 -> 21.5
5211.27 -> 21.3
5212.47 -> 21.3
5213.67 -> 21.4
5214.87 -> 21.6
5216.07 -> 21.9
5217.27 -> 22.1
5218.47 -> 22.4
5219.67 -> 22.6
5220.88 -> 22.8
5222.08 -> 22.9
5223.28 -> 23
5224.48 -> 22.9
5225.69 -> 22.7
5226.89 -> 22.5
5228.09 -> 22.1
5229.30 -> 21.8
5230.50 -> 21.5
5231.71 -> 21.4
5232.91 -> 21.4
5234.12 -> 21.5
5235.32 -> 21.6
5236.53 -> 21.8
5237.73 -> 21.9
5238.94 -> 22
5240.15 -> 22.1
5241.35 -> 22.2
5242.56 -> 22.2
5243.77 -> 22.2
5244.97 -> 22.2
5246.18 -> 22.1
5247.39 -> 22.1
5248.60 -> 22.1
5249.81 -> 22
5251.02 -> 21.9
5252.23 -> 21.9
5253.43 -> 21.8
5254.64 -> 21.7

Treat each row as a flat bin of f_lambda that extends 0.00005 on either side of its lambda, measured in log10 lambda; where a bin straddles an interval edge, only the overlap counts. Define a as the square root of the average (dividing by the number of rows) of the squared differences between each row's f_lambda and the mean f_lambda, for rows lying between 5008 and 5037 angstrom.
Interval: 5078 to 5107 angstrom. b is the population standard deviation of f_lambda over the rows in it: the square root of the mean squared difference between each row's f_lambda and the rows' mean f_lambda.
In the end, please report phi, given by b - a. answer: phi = 0.07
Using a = 0.16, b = 0.23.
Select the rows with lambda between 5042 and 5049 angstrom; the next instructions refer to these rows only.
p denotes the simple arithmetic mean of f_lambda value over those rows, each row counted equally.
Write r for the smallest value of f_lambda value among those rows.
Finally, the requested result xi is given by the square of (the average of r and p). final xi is 549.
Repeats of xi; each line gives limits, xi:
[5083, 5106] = 505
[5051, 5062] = 529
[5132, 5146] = 506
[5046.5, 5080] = 532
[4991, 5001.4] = 559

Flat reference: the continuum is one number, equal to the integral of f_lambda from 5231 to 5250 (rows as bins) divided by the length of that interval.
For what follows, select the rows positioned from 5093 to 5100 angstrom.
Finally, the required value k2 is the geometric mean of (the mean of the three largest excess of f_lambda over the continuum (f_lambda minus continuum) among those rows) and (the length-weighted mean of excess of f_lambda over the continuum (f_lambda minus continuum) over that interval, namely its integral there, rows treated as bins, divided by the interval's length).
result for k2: 0.90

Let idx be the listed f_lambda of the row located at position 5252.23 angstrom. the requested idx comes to 21.9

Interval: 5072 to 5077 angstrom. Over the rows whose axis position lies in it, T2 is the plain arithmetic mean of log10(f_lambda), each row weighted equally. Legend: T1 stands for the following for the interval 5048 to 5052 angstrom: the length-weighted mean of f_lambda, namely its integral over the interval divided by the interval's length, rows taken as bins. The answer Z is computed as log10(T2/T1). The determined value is -1.227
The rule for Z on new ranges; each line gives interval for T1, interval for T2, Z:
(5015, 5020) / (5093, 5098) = -1.229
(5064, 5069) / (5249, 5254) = -1.241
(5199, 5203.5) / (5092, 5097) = -1.218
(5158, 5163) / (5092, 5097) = -1.214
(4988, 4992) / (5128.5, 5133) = -1.237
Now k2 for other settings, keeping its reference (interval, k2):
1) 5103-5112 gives 1.22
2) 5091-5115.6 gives 1.10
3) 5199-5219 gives 0.15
